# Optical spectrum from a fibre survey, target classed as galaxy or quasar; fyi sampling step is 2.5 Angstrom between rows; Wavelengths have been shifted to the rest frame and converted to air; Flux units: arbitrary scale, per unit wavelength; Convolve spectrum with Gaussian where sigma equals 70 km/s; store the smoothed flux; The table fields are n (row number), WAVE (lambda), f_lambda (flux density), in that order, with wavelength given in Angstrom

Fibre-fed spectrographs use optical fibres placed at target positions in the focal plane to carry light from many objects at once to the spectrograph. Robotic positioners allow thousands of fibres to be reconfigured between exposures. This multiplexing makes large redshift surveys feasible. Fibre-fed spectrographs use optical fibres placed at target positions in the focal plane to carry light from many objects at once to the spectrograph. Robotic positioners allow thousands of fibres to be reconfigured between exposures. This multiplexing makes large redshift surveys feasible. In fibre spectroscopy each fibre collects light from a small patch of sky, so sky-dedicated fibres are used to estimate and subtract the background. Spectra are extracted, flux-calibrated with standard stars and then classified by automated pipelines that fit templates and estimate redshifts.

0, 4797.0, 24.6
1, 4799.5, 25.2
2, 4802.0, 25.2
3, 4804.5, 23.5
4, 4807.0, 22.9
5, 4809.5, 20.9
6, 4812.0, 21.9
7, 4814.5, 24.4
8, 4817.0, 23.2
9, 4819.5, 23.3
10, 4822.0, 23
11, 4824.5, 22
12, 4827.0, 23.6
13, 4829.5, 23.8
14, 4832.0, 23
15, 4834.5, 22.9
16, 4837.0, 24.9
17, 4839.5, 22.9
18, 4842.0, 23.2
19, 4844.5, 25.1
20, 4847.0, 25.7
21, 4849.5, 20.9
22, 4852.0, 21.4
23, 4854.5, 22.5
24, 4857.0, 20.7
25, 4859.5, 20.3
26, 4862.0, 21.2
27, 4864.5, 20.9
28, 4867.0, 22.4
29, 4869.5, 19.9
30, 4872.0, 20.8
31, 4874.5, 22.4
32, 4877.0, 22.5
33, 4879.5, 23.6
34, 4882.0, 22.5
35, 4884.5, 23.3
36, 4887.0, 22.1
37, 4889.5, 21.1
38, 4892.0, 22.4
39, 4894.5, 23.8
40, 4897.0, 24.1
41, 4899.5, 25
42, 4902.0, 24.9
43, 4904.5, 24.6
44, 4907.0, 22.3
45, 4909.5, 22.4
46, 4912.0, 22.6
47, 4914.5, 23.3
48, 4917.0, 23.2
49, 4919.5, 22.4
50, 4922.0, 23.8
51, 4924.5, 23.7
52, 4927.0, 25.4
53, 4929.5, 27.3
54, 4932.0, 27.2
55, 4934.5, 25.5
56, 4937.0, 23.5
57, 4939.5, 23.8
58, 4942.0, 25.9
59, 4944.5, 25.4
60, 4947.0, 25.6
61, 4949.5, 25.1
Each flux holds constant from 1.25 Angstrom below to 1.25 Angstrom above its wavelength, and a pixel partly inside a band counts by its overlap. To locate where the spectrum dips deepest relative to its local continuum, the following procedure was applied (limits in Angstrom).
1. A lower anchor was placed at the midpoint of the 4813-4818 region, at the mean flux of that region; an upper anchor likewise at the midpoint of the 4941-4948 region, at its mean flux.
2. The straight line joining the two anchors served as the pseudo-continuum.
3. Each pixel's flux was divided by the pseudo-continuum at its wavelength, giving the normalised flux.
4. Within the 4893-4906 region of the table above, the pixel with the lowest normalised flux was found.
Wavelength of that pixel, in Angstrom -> 4894.5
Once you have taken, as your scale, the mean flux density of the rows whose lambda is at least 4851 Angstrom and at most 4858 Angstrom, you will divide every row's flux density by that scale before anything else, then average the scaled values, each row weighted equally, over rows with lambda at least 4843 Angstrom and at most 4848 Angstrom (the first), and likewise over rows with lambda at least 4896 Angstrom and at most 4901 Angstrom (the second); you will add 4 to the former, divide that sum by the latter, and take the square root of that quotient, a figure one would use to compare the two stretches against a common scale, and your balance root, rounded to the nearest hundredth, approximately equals 2.13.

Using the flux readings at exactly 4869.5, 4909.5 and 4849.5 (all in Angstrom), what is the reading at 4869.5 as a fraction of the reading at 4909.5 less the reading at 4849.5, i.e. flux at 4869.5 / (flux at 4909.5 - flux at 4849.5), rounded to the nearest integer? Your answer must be 13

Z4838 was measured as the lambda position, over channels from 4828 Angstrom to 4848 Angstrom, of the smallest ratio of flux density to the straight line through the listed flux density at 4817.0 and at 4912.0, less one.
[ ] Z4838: 4834.5 Angstrom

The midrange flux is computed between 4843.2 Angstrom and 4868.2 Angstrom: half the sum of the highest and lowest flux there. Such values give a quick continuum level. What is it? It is 23.0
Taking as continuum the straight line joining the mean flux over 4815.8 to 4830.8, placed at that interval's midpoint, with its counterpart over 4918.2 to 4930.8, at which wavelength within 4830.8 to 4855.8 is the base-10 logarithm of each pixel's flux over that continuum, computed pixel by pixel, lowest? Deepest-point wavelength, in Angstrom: 4849.5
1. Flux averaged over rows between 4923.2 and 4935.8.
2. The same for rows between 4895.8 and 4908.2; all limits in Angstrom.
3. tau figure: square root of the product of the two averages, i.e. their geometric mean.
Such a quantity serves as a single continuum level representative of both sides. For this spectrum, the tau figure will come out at 25.0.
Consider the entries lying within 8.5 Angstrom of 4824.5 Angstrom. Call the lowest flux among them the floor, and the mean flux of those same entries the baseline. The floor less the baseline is -1.1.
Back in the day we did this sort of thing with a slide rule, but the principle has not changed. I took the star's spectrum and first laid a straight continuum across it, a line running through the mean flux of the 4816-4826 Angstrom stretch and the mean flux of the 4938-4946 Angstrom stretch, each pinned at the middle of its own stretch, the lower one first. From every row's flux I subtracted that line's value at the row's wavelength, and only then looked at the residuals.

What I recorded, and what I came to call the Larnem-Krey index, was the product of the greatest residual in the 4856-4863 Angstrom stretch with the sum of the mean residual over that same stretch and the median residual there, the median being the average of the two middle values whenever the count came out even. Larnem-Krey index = 14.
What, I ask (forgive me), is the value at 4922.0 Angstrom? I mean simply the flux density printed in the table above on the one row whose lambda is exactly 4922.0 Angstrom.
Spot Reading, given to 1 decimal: 23.8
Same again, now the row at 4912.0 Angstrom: 22.6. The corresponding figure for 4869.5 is 19.9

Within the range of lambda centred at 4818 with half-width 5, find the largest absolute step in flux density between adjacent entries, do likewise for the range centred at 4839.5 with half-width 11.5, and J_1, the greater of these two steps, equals 4.80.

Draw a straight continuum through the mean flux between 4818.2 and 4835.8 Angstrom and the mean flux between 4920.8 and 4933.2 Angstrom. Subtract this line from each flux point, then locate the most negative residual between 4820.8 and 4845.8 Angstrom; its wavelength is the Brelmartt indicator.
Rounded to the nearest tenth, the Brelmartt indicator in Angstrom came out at 4824.5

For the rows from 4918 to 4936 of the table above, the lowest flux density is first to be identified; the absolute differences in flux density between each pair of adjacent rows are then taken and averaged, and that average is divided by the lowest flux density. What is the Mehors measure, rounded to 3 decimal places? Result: 0.051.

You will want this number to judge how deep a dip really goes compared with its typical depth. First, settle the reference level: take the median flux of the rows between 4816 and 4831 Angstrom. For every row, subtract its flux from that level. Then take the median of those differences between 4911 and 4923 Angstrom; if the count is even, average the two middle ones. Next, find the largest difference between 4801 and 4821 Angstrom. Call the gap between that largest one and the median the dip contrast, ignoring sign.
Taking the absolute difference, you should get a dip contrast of 2.3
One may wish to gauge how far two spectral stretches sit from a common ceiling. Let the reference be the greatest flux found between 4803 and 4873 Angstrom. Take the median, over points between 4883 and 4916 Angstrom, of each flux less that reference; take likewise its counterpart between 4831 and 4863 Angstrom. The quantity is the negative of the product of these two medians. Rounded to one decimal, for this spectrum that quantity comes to -6.7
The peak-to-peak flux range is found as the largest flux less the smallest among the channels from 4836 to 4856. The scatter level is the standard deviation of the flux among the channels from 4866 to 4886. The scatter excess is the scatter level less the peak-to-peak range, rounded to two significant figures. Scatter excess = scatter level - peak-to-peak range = -3.6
